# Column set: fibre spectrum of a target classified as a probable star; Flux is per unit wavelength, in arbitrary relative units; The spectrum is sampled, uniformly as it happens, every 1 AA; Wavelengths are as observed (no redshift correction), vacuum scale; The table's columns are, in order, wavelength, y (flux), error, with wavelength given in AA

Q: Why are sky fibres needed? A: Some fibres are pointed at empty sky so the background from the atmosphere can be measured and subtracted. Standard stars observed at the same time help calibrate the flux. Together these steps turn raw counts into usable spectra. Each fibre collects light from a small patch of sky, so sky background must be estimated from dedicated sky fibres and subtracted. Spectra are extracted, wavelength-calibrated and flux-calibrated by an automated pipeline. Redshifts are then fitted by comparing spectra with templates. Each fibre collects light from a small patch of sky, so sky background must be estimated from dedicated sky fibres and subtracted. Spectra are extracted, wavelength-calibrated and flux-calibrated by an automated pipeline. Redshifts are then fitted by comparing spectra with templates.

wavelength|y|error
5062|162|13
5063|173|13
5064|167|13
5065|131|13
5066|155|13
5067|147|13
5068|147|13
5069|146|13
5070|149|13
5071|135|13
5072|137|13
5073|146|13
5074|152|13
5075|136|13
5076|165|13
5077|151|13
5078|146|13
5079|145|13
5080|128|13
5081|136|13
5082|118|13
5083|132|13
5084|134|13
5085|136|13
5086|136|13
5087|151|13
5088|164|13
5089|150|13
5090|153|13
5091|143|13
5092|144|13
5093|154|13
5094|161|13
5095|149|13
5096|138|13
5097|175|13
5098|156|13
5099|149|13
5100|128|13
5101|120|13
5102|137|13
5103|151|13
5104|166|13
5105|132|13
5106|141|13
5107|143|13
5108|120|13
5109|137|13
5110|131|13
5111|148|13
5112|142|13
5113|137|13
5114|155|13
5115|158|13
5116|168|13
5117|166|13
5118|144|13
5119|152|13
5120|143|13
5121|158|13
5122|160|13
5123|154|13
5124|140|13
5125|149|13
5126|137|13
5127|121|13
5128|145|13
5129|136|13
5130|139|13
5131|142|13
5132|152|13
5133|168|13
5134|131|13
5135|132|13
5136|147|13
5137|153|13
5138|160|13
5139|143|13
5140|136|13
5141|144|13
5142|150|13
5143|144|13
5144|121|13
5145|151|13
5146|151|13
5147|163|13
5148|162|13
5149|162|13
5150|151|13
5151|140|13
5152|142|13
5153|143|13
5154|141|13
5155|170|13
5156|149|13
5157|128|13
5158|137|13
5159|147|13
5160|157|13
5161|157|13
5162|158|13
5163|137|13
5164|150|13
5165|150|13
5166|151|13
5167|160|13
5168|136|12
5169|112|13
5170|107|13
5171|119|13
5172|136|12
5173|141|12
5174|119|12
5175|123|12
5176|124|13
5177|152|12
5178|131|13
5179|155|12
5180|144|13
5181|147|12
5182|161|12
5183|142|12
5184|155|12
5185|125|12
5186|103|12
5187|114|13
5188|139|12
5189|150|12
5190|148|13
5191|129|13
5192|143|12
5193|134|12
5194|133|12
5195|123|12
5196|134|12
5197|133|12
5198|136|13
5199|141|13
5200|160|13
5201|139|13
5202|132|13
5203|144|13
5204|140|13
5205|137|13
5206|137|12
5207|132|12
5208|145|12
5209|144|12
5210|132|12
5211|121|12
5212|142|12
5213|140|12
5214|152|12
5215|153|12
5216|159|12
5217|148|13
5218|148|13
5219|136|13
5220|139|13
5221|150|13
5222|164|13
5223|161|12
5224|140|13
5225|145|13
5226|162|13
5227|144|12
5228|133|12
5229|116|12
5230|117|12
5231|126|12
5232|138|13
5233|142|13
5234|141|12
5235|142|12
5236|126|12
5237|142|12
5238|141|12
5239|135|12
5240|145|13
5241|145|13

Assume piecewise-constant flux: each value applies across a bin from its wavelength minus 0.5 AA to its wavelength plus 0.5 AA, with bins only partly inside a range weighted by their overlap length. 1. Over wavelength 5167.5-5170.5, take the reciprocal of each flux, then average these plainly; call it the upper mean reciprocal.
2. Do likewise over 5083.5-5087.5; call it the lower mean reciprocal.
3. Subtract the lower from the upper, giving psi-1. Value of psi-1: 0.0013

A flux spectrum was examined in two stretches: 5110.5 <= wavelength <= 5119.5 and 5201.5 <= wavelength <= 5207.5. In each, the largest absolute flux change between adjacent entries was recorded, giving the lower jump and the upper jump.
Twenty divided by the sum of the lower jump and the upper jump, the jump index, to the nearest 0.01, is 0.59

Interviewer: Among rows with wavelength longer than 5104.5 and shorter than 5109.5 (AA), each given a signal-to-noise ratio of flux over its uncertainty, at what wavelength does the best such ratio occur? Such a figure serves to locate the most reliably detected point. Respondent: 5107 AA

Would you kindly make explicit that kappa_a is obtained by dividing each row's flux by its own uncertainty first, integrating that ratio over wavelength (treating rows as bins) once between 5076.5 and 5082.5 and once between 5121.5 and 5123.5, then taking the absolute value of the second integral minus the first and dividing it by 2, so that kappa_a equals 20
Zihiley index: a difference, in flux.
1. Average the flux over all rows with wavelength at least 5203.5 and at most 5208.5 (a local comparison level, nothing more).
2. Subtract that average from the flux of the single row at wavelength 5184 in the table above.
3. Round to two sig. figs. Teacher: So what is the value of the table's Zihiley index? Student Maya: 17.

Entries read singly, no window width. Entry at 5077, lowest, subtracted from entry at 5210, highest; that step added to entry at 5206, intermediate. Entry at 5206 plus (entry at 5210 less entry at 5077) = 118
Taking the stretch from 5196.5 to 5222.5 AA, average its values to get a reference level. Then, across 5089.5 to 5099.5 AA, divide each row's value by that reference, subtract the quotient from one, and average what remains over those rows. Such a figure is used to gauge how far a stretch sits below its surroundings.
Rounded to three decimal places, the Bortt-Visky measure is -0.068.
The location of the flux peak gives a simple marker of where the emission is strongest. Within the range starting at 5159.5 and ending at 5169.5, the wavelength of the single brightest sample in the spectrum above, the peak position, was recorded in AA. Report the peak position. 5167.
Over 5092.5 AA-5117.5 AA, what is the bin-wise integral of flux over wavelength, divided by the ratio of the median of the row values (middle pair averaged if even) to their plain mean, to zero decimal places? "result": 3624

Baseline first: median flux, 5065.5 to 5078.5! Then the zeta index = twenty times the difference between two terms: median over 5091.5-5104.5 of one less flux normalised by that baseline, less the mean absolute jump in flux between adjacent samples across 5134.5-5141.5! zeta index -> -200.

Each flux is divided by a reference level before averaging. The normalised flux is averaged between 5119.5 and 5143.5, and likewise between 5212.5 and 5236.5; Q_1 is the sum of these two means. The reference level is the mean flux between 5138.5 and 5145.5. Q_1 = 2.04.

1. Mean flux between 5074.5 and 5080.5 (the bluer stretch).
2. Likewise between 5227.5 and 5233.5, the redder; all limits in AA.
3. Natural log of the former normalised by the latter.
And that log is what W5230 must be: 0.121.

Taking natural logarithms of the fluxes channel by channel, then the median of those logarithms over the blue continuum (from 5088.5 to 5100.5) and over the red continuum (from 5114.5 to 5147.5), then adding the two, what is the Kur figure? 10.00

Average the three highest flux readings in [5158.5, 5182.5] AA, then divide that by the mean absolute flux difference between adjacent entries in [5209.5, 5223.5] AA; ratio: 19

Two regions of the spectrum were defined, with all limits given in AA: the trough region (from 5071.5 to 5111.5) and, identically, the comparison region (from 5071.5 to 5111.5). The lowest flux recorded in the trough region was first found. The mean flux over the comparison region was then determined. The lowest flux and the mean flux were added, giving 261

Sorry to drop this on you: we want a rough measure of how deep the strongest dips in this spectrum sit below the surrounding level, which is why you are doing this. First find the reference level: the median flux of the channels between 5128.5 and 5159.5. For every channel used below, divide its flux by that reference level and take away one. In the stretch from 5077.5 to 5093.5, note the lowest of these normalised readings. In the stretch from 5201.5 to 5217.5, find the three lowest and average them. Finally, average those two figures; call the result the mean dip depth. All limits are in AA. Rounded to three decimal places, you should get -0.145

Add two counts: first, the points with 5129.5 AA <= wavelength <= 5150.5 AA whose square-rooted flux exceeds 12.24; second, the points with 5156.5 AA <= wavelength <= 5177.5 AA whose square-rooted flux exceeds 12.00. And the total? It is 20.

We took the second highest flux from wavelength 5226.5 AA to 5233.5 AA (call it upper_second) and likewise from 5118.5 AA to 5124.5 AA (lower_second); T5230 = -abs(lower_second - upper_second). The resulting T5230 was -16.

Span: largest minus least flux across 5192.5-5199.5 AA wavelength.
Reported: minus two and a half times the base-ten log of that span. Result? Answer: -3.14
